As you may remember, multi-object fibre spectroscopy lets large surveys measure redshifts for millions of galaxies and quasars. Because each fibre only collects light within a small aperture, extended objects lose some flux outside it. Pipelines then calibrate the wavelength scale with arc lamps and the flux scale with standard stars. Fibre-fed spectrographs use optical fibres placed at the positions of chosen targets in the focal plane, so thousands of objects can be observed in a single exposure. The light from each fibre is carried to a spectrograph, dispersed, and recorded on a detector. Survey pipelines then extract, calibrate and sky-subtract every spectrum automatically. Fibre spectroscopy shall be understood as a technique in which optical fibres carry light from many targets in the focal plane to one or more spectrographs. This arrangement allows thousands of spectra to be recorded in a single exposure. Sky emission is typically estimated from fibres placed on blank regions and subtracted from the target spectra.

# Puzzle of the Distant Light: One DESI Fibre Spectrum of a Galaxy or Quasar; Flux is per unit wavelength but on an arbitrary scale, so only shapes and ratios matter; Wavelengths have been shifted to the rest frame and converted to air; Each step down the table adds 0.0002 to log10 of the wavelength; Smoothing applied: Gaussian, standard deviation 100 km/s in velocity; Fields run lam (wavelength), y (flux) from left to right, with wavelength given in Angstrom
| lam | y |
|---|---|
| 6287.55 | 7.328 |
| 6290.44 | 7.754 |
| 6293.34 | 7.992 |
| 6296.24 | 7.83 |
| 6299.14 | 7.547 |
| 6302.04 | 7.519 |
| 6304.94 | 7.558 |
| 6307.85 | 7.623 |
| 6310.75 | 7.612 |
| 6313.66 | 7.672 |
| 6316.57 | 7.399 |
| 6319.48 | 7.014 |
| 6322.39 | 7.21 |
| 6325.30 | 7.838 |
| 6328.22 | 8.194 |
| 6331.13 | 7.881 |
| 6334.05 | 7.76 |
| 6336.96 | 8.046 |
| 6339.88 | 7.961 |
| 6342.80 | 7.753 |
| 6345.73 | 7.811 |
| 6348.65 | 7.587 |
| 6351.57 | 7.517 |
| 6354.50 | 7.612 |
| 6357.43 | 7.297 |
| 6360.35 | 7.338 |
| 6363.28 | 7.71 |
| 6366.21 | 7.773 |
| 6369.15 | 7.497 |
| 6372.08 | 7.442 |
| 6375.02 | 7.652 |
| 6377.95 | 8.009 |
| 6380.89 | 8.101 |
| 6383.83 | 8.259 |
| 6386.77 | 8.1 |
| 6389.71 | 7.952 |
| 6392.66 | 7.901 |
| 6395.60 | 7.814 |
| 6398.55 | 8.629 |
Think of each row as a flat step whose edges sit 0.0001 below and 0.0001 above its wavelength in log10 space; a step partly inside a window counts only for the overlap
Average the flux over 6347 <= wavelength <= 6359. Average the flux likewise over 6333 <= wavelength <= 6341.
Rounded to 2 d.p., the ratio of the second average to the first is 1.06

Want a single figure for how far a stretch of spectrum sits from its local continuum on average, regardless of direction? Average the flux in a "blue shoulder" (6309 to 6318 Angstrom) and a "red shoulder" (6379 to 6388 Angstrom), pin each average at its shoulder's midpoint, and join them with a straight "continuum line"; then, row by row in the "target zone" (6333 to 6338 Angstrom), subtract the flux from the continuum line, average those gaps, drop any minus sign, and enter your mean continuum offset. 0.16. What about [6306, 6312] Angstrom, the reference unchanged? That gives 0.09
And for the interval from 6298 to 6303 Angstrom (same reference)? 0.08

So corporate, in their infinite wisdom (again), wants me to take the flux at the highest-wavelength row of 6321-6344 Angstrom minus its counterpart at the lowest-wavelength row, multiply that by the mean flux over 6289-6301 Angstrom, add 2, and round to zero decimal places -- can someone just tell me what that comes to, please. 6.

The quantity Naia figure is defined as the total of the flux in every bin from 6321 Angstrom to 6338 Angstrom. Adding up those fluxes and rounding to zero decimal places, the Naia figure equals 47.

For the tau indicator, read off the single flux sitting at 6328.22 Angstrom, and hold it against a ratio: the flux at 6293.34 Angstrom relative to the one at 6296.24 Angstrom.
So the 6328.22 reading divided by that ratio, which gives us 8.0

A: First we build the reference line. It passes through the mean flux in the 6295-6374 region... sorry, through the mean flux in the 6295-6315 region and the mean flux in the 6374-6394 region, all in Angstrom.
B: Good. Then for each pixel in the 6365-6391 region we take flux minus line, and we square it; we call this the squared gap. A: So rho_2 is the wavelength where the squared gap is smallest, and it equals 6377.95 Angstrom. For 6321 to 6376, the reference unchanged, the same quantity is 6334.05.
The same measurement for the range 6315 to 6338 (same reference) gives 6334.05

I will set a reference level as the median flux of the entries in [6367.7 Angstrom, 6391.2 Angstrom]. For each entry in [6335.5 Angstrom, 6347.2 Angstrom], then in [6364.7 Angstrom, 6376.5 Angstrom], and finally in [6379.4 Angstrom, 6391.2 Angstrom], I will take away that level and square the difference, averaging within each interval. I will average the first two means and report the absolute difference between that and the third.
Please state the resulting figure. 0.068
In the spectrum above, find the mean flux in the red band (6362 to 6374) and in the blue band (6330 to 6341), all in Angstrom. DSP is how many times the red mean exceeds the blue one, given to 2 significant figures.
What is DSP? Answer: 0.96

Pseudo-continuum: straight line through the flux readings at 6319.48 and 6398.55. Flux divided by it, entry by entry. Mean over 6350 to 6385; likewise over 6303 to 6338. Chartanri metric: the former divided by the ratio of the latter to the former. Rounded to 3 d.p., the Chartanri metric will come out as 0.849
